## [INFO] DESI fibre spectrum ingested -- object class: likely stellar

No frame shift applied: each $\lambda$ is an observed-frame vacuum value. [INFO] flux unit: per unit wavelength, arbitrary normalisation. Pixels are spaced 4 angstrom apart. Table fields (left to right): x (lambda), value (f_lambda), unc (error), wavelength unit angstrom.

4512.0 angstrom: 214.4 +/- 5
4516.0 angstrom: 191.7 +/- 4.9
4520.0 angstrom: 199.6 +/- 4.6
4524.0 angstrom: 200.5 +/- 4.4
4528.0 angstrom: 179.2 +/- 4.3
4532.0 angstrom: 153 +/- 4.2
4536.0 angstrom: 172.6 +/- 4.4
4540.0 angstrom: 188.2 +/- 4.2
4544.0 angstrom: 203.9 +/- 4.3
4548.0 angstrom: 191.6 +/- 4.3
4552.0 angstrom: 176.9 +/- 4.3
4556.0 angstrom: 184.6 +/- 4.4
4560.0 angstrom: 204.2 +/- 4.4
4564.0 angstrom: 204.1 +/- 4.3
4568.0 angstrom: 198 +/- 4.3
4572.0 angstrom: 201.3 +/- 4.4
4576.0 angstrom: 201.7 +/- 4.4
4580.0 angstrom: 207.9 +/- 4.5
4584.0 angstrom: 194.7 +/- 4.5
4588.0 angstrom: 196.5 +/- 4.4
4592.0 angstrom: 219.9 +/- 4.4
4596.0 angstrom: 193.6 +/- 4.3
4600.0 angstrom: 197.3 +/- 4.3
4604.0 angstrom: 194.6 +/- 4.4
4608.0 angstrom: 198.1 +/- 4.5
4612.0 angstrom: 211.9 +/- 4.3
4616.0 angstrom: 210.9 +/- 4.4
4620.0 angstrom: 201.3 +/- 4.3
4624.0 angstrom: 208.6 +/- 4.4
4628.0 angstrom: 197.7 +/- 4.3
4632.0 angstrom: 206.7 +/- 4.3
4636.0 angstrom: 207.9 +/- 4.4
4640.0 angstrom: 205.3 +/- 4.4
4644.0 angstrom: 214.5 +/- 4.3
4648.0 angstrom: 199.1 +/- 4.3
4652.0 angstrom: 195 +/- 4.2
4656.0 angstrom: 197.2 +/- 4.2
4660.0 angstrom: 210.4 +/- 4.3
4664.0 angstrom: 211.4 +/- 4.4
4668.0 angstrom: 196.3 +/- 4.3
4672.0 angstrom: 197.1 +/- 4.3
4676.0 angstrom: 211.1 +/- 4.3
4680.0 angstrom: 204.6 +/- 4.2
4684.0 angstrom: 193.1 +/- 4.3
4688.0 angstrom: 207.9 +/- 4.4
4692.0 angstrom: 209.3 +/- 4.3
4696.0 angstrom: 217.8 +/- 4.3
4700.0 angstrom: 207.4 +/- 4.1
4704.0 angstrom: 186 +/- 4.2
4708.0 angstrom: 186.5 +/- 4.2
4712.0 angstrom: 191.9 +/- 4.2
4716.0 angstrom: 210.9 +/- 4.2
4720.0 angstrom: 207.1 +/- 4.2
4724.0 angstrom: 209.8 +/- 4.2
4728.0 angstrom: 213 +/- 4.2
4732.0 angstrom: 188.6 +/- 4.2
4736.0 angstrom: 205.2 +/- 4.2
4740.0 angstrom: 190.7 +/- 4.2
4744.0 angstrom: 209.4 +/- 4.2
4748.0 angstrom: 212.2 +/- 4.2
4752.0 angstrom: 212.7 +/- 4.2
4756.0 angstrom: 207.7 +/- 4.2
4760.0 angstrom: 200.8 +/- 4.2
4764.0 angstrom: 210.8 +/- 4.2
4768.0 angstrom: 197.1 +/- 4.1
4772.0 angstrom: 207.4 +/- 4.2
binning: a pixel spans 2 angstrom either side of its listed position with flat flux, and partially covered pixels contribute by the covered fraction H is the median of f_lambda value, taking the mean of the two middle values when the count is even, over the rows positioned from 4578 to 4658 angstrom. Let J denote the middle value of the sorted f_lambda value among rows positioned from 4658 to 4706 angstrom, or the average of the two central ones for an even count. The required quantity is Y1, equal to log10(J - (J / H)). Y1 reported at 2.32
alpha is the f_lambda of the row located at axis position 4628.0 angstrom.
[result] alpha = 197.7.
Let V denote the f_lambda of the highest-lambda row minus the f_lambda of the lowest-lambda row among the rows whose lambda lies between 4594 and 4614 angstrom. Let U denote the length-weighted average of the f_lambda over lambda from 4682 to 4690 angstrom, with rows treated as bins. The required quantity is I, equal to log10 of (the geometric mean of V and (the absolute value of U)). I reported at 1.78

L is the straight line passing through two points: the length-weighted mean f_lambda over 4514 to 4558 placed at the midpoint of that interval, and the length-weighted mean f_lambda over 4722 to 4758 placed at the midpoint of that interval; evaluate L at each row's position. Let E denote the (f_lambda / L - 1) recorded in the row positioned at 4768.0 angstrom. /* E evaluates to -0.05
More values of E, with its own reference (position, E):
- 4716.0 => 0.04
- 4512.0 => 0.17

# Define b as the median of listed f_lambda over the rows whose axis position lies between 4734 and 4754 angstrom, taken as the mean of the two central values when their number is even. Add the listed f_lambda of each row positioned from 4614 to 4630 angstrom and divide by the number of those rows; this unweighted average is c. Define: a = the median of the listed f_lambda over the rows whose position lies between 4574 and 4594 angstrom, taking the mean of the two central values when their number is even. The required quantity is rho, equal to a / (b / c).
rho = 197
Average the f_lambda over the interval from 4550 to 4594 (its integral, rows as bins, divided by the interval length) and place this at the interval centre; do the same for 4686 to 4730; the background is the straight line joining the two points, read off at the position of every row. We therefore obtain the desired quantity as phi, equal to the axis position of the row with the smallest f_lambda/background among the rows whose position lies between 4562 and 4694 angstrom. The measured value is 4684.0 angstrom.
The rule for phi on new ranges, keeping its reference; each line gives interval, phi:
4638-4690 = 4684.0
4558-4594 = 4584.0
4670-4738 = 4704.0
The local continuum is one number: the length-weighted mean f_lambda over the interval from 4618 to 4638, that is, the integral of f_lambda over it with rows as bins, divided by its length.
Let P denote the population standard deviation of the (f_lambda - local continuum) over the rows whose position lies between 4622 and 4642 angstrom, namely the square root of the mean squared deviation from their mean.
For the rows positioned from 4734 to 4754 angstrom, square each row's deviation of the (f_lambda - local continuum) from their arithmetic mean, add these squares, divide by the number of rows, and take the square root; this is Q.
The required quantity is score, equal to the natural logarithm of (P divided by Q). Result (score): -0.7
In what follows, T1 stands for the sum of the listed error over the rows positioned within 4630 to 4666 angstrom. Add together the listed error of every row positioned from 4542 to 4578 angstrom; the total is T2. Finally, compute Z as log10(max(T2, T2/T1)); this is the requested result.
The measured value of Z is 1.59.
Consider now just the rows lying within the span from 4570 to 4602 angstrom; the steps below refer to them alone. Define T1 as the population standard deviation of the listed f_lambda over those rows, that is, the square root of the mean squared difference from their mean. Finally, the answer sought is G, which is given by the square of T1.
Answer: 66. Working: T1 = 8.1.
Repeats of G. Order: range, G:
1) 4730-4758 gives 86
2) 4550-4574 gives 109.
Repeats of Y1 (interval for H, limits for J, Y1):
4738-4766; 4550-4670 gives 2.30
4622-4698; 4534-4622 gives 2.29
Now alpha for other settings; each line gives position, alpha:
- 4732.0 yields 188.6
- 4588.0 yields 196.5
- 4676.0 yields 211.1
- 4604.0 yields 194.6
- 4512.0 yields 214.4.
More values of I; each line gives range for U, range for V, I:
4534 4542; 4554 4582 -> 1.81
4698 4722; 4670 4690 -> 1.67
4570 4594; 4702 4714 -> 1.54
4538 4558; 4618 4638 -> 1.55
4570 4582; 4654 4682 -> 1.59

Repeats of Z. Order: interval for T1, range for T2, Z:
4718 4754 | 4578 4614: 1.60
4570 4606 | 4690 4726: 1.58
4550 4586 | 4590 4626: 1.59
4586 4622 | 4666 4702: 1.59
